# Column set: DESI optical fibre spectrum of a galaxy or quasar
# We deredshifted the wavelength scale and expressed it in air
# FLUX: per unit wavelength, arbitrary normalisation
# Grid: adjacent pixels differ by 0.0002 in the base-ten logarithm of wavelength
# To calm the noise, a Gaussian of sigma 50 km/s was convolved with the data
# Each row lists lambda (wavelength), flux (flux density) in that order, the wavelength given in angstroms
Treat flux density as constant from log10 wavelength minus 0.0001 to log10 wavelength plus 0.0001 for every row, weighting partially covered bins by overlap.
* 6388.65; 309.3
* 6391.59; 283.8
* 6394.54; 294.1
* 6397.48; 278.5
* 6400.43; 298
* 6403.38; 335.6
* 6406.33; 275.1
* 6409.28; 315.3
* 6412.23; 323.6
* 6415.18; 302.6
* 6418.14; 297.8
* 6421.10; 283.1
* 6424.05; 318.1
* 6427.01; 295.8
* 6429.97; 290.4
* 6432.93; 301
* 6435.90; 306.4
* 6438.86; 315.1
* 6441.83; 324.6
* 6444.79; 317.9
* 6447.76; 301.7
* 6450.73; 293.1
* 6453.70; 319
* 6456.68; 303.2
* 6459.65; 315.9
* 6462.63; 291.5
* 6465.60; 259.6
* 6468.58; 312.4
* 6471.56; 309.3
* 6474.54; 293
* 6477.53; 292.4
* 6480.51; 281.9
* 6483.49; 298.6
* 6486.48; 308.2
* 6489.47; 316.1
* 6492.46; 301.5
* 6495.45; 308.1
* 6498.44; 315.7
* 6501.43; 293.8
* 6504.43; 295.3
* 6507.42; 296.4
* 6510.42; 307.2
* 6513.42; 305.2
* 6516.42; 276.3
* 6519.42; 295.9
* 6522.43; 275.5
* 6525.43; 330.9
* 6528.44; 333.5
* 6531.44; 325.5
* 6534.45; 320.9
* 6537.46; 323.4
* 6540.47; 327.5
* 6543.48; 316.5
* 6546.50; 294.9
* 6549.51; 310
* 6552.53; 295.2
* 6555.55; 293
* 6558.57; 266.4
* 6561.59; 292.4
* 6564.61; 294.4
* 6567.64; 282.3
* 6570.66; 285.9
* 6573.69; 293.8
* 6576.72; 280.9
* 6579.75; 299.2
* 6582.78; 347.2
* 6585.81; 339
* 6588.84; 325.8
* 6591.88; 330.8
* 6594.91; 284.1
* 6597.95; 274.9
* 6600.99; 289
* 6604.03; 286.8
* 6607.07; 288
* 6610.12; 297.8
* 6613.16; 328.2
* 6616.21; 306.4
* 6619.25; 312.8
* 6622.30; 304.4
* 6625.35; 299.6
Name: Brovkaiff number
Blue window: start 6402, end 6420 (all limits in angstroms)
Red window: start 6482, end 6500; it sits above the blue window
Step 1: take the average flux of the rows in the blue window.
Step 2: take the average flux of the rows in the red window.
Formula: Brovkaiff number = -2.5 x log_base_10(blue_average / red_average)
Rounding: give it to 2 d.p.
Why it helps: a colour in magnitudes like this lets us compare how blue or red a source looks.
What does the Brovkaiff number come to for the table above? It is 0.00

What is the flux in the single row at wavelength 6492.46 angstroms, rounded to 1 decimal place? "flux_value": 301.5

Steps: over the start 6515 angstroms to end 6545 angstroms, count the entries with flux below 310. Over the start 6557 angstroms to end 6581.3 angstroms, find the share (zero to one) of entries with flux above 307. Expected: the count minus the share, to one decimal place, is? 3.0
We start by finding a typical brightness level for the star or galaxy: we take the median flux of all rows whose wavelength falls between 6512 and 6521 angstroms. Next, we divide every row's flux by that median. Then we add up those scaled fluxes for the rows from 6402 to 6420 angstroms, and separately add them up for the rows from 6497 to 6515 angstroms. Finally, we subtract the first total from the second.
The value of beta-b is -0.1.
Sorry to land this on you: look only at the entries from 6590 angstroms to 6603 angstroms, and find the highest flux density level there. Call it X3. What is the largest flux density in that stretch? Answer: 330.8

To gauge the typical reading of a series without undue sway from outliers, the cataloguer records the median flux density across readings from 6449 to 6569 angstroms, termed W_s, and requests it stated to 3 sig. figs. 300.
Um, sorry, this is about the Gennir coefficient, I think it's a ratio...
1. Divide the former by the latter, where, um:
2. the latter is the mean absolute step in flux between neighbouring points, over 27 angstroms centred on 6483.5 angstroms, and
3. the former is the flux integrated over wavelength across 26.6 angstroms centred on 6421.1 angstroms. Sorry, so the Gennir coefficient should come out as 779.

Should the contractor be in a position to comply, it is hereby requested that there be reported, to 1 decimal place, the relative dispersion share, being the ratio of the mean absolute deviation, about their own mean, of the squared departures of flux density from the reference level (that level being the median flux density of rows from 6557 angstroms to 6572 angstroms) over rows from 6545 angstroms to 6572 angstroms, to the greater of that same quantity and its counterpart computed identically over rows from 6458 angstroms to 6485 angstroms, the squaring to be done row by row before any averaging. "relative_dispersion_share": 0.5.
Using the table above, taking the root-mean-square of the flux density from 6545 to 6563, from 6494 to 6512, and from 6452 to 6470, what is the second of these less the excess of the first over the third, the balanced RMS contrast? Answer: 312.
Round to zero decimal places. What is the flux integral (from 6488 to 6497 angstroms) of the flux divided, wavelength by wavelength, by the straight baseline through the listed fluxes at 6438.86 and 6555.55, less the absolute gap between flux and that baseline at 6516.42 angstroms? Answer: -15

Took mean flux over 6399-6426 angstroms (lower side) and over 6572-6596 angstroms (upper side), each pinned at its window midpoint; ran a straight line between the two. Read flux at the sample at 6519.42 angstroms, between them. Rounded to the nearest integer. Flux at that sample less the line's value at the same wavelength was -14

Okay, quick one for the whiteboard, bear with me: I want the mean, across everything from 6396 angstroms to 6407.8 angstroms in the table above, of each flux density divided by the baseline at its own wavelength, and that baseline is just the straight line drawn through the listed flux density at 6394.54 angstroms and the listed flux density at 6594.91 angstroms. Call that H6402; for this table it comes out 1.01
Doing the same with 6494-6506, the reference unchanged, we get 1.05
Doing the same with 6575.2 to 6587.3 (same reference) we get 1.11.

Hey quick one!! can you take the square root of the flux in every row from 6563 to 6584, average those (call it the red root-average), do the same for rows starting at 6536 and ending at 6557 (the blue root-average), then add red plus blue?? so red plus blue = 34.8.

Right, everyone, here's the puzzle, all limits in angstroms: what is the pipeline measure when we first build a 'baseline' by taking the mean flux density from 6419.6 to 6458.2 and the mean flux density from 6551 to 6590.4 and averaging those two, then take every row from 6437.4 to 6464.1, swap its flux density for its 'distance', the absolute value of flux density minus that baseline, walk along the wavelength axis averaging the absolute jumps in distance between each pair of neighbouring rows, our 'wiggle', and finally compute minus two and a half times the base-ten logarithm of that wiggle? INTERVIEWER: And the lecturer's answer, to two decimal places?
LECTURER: -2.46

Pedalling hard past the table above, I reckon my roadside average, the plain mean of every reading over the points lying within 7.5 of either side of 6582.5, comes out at 318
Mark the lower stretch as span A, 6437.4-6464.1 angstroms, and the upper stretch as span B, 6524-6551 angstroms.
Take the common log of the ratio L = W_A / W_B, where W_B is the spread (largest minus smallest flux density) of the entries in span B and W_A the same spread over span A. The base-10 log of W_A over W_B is -0.1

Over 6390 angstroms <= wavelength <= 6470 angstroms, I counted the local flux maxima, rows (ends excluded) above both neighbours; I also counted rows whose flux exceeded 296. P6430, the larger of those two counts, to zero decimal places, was 17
